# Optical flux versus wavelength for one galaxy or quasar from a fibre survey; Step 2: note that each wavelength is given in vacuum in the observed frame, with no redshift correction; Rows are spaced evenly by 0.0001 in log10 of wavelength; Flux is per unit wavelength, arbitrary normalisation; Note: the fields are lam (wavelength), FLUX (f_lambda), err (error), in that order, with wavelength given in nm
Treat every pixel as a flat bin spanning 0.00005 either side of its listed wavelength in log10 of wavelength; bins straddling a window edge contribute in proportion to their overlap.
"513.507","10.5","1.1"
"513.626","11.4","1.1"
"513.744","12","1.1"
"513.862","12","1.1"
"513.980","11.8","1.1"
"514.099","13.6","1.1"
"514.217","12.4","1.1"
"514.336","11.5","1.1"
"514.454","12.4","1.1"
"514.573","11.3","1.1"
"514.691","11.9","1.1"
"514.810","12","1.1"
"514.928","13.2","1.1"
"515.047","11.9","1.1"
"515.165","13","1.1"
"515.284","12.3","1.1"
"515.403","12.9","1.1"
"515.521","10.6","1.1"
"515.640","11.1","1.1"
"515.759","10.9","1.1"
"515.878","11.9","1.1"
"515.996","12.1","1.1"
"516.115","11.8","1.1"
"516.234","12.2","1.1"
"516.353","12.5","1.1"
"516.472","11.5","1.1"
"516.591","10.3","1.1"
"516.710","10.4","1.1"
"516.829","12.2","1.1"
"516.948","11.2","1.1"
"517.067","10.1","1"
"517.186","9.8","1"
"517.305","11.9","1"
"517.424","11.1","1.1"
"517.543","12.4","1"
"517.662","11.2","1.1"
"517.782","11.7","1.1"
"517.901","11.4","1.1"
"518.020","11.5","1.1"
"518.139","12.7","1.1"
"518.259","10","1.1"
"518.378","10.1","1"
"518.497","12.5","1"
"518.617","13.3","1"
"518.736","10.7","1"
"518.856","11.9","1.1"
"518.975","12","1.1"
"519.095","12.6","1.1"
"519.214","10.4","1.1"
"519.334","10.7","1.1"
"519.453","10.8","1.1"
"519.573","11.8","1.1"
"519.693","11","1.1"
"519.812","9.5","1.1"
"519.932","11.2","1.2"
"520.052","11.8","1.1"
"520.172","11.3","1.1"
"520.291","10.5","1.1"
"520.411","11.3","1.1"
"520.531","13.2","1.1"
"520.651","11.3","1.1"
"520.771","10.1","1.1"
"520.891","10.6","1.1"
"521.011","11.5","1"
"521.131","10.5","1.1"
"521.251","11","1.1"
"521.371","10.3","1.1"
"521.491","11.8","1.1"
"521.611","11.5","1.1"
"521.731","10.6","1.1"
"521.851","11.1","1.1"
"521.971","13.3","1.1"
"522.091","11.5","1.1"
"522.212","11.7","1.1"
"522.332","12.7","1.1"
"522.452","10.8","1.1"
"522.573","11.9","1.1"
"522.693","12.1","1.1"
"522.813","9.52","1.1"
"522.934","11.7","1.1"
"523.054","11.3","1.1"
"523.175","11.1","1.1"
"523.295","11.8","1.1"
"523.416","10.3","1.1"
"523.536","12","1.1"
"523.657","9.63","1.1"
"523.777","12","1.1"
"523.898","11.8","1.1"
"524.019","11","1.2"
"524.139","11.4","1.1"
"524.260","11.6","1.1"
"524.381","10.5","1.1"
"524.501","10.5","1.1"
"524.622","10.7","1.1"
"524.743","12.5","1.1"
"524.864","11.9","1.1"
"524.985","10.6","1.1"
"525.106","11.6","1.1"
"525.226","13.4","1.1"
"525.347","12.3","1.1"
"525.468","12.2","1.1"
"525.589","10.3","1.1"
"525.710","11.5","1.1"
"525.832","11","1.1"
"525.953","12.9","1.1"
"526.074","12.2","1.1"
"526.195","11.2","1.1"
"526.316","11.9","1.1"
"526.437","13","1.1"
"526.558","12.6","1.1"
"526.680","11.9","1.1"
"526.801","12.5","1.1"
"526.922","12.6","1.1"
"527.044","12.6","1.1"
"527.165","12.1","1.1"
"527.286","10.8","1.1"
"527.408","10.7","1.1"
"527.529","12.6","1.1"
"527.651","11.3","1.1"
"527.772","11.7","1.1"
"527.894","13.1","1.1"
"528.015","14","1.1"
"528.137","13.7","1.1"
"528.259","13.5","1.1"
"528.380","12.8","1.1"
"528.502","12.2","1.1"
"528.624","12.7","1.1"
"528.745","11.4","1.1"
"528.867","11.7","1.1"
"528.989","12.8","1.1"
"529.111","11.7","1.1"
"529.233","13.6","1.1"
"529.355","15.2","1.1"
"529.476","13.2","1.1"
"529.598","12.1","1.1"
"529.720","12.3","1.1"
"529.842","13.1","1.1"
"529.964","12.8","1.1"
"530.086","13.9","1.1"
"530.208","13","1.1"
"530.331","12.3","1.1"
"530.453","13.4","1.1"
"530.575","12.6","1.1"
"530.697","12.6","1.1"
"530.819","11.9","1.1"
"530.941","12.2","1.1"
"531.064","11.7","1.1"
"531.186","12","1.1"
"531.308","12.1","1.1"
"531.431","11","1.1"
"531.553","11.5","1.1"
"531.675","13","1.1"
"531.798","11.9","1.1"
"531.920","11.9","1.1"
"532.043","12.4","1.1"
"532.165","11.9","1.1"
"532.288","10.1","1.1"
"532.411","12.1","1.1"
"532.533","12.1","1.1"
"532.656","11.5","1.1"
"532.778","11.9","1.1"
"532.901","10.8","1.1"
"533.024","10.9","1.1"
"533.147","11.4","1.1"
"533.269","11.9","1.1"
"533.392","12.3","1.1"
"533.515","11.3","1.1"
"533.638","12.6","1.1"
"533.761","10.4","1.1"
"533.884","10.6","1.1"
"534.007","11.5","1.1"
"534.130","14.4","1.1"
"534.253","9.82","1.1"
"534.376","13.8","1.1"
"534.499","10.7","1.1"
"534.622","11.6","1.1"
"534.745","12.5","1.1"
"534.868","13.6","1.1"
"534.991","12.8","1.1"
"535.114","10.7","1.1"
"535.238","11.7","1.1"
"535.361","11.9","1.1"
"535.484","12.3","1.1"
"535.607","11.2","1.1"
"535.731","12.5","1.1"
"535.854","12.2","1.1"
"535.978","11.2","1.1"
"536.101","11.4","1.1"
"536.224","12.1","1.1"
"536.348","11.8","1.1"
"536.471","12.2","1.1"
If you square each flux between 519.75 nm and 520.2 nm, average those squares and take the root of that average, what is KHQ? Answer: 11.0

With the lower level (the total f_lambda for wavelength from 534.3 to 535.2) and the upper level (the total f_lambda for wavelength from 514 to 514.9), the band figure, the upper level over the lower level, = 0.99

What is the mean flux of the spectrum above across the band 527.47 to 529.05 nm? 12.6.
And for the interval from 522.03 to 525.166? 11.3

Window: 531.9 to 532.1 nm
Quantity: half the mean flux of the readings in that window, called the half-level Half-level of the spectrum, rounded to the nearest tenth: 6.1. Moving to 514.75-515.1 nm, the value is 6.2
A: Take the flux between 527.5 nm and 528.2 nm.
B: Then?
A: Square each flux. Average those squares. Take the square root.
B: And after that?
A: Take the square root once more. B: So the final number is 3.57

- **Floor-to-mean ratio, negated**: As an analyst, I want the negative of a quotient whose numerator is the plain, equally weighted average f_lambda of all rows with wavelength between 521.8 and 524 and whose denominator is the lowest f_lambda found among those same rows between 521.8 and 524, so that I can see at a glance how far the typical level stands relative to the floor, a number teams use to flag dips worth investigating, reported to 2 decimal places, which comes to -1.20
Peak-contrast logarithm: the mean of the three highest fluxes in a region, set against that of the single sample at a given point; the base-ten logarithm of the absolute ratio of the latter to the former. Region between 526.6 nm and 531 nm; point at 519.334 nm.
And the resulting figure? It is -0.128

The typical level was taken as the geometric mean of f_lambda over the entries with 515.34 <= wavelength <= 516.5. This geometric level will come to 11.7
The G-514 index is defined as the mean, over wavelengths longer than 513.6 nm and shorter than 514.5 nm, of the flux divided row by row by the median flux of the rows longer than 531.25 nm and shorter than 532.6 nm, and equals 1.02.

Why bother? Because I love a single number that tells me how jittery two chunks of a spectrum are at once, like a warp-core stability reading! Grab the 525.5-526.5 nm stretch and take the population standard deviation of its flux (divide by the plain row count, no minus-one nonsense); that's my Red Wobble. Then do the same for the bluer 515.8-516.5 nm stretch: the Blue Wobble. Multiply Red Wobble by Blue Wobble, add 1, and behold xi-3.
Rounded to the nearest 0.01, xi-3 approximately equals 1.28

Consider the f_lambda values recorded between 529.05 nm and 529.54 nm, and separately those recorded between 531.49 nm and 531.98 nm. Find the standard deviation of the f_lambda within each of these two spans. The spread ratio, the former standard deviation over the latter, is 2.23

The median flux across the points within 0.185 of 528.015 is 13.7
